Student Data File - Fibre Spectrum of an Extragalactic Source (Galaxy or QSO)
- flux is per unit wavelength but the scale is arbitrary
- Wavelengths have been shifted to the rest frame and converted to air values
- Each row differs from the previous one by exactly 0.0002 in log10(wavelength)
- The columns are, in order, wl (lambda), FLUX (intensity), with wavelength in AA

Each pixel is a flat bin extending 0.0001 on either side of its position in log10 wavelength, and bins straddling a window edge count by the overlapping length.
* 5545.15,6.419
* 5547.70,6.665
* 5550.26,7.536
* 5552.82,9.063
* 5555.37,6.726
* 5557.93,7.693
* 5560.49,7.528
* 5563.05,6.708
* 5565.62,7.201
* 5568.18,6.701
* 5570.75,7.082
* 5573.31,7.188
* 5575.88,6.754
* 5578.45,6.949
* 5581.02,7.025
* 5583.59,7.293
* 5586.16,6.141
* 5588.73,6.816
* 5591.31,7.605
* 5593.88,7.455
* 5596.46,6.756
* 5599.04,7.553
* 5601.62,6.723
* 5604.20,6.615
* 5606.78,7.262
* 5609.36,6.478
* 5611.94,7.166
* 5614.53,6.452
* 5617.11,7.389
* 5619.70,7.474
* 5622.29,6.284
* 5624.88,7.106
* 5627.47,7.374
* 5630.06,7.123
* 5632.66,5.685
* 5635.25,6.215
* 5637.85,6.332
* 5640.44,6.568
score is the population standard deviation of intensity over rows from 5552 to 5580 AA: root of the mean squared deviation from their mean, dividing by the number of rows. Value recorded 0.66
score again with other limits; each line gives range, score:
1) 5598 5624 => 0.45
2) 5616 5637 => 0.63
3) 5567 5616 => 0.39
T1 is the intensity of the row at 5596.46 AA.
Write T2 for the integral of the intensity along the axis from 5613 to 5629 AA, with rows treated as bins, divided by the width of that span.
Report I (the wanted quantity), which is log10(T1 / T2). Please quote -0.02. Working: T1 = 6.756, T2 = 7.017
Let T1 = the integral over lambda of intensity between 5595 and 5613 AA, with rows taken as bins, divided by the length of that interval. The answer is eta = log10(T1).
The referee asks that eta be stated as 0.841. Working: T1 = 6.94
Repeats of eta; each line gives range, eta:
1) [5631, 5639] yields 0.786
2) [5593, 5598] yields 0.851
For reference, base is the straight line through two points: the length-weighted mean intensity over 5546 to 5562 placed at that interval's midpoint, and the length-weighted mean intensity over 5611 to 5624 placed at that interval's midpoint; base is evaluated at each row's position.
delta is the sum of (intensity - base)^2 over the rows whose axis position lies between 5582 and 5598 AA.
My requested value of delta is 1.7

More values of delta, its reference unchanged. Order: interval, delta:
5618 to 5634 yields 2.4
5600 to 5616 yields 1.0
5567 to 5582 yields 1.0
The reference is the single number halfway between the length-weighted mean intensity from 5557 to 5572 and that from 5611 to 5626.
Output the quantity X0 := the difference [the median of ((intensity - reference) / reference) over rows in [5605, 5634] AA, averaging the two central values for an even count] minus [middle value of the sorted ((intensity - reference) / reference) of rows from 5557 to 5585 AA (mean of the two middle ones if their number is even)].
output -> 0.006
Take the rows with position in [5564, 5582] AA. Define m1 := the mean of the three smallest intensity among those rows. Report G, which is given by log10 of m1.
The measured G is 0.833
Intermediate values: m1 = 6.80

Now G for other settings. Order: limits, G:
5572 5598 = 0.816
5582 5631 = 0.799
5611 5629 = 0.820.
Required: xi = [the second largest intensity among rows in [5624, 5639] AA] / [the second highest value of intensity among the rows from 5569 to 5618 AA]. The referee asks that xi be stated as 0.94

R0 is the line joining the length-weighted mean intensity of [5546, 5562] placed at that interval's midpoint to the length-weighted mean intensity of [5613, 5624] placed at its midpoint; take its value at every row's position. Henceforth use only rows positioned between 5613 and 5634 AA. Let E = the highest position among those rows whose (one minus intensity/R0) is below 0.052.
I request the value 5630.06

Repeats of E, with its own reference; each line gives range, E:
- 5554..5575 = 5573.31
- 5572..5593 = 5591.31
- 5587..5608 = 5606.78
